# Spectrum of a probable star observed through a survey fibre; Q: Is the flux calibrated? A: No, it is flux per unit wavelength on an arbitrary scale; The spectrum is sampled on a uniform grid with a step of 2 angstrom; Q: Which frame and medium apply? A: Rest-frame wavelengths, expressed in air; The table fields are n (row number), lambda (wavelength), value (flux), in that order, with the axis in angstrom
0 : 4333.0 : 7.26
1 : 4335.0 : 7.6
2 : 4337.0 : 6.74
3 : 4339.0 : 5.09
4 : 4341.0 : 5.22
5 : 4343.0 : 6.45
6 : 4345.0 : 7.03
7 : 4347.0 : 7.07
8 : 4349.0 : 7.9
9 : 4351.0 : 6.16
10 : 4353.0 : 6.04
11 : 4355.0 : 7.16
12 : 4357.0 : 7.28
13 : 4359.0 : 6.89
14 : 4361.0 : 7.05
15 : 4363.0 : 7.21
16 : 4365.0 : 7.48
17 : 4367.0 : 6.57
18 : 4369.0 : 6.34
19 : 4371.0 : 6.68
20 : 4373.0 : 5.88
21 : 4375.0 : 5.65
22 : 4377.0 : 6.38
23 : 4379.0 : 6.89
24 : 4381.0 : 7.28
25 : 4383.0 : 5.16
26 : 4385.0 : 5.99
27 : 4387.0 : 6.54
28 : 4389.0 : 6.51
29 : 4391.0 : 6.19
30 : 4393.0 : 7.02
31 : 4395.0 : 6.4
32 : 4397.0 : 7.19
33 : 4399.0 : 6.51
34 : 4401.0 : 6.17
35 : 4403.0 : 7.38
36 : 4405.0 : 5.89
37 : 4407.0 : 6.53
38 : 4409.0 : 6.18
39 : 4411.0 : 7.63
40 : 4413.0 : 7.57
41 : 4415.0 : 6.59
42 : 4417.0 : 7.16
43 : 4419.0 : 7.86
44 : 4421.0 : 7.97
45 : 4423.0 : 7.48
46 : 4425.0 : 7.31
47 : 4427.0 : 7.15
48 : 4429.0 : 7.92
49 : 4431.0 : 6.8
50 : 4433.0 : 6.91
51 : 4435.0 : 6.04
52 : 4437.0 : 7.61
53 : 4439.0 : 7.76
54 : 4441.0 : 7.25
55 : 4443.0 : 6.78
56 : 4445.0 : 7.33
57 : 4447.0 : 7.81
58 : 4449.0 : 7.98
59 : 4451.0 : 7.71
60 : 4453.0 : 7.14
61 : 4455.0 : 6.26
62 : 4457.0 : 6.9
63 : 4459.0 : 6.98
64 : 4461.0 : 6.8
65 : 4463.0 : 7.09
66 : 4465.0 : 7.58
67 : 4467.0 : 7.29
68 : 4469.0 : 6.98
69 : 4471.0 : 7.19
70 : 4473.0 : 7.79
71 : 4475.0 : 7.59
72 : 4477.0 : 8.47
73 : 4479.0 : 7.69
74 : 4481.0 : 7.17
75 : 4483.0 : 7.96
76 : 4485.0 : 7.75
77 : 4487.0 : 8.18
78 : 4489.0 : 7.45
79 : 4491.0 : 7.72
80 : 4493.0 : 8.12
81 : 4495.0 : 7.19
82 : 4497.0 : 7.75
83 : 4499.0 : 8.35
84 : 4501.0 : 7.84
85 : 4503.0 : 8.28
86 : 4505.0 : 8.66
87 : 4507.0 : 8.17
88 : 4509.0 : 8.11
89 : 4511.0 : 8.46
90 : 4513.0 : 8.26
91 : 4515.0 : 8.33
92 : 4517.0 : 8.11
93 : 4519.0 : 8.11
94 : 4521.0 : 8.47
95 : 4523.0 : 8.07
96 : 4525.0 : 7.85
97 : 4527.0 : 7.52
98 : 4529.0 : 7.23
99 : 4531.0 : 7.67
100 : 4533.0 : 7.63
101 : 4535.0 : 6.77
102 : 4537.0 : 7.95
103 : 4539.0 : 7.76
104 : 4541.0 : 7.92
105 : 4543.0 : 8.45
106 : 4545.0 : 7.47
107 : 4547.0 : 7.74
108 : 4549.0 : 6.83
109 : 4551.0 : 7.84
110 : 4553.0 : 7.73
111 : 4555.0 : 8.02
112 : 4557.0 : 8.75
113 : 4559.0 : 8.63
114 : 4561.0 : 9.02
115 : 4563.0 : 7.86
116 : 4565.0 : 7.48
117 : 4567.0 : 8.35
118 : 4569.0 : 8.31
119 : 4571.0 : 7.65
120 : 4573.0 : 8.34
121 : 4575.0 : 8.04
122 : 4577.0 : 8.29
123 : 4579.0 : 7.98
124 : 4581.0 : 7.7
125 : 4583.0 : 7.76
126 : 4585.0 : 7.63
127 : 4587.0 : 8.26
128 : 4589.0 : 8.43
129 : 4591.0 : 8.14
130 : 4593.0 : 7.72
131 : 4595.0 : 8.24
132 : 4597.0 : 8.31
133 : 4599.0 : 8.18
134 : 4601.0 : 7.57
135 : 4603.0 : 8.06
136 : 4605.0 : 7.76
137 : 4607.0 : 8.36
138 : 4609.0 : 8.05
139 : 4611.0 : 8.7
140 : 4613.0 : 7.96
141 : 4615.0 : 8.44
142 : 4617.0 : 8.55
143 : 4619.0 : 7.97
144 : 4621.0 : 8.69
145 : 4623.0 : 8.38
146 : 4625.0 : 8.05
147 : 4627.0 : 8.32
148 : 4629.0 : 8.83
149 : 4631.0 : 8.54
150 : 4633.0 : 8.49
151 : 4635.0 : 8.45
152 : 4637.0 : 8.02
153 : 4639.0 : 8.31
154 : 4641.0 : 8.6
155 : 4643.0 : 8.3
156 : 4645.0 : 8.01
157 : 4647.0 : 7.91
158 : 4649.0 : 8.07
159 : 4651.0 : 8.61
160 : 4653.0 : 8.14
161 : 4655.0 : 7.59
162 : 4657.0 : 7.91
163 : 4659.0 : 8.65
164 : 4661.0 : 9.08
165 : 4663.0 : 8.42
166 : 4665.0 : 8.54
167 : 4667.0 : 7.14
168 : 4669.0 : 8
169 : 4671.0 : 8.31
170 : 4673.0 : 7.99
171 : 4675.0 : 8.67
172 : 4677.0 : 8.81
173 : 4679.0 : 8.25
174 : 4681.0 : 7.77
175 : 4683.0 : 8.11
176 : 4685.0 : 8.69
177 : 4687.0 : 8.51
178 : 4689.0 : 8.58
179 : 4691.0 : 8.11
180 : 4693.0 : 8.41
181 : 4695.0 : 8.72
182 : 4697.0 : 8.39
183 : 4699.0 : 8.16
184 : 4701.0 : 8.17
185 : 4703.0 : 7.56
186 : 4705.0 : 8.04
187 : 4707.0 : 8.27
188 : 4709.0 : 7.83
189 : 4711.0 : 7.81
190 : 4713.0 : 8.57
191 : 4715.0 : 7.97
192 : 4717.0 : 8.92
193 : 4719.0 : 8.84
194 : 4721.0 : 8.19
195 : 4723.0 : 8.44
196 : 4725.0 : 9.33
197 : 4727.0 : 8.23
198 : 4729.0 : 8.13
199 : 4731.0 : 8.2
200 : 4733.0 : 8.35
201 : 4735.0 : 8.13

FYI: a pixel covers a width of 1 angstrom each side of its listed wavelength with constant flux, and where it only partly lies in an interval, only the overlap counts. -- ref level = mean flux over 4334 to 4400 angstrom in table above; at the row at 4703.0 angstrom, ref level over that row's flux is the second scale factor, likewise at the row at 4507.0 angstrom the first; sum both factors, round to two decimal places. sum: 1.68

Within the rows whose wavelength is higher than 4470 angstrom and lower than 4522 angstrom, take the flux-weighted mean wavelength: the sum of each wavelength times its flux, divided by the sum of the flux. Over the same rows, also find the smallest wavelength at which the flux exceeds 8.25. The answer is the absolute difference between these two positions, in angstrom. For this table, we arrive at 19.5 angstrom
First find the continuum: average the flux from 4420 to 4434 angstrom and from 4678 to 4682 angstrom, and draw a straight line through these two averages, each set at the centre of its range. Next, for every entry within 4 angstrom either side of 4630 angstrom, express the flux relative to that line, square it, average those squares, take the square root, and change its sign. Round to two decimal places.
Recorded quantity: -1.08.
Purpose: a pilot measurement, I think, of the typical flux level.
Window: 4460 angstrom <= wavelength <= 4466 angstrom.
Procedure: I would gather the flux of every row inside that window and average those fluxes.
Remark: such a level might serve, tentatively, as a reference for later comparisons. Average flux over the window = 7.16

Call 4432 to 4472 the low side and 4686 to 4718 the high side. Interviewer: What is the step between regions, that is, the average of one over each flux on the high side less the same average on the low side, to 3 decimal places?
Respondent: -0.019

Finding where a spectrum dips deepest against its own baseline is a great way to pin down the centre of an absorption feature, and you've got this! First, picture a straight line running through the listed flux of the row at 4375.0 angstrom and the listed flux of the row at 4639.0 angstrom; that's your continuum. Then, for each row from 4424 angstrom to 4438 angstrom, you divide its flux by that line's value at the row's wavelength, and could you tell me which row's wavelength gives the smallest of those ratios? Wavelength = 4435.0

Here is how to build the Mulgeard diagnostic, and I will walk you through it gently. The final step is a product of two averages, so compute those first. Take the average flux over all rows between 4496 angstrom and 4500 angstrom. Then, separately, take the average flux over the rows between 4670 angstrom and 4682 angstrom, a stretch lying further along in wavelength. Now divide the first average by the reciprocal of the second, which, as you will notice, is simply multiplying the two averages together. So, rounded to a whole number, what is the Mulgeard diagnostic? 67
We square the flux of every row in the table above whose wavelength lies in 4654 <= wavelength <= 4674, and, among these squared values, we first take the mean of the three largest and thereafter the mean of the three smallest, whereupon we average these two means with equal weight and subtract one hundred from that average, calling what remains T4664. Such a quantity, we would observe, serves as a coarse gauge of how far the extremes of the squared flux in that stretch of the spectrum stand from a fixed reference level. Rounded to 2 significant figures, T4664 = -33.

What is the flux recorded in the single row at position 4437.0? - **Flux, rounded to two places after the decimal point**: 7.61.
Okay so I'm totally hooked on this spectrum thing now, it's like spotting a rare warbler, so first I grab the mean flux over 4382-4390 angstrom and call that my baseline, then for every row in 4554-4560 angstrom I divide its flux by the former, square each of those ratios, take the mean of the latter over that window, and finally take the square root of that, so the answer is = 1.40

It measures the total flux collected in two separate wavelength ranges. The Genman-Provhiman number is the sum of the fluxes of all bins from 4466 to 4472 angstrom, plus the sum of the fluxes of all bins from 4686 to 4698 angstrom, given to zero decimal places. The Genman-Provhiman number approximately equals 72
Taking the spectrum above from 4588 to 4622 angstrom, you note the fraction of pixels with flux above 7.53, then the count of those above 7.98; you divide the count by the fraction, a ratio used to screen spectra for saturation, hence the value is 12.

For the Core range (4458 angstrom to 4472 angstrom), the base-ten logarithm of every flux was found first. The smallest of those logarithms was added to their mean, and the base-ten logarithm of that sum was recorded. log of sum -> 0.227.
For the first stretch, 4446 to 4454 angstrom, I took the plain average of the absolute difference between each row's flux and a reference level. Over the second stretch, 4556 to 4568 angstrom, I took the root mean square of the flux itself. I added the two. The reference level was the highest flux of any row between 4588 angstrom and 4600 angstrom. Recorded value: 9.1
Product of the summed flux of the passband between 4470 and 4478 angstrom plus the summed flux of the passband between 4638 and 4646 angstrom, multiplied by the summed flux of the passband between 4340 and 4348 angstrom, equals 1656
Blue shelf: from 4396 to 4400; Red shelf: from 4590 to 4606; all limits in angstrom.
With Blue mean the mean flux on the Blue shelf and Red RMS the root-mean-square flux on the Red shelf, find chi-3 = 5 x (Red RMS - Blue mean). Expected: 5.8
